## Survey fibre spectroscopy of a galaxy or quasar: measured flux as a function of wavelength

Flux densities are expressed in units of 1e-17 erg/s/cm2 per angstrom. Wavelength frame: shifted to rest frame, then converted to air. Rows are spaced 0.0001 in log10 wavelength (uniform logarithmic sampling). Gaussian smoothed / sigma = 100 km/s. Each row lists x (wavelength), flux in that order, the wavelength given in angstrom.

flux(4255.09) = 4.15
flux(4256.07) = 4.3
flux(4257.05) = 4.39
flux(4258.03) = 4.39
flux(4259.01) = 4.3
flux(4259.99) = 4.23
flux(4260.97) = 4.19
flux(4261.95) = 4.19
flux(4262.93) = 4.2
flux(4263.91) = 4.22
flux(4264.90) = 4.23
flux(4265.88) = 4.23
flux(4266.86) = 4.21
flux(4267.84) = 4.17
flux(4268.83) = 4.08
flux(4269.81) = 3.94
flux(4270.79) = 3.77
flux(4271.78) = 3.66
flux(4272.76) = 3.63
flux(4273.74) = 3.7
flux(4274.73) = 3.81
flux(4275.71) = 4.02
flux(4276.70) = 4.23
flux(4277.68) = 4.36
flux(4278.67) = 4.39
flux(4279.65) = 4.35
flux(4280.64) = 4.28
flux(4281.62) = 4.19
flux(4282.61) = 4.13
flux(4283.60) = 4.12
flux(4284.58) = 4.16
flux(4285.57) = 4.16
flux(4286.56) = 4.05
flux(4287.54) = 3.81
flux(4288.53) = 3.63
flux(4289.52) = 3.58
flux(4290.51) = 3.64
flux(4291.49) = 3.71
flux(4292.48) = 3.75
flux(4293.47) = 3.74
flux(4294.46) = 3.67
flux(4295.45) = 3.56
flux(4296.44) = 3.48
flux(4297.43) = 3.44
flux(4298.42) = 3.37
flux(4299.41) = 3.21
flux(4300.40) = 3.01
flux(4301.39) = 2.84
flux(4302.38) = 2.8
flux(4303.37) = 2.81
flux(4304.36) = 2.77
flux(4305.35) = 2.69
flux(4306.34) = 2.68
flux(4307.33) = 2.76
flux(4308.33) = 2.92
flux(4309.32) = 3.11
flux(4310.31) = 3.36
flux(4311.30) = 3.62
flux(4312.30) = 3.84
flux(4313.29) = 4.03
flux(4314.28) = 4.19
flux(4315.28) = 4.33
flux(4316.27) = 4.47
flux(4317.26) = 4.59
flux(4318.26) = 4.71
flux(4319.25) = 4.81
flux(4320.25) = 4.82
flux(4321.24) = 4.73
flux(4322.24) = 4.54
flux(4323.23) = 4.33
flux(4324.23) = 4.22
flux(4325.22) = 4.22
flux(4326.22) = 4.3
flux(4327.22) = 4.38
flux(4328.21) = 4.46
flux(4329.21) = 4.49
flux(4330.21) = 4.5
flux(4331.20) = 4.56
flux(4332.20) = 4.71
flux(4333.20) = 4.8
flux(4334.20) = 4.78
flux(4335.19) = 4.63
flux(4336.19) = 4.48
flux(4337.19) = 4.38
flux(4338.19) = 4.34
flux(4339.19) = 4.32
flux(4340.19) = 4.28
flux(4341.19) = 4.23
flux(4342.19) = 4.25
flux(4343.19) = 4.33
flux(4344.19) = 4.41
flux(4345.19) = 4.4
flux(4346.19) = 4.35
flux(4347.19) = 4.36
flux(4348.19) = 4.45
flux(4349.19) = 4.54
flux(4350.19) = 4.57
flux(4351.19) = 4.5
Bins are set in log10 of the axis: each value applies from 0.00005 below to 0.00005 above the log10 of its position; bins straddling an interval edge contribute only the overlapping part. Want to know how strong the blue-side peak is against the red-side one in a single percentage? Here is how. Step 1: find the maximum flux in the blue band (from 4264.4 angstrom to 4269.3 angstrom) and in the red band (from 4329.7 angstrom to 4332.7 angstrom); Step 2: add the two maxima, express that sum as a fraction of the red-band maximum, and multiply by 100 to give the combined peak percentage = 190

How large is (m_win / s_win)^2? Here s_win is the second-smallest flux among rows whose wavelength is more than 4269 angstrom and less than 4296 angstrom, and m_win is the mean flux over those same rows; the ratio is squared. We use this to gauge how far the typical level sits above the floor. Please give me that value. 1.20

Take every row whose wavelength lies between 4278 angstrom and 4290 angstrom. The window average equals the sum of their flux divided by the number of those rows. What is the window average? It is 4.07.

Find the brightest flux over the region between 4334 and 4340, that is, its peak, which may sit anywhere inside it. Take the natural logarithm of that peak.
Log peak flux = 1.56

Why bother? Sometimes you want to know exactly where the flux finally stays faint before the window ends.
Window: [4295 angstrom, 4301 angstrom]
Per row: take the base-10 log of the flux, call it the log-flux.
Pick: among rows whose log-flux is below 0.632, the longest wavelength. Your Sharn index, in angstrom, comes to 4300.40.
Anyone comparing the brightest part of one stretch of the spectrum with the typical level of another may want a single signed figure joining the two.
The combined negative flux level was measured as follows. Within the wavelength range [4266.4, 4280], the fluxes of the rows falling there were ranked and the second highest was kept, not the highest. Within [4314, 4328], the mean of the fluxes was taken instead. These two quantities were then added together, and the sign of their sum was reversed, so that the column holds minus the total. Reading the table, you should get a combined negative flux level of -8.8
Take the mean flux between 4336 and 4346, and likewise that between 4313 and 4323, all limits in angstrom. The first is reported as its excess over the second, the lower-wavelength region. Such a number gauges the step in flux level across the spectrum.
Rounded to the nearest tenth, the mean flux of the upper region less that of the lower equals -0.2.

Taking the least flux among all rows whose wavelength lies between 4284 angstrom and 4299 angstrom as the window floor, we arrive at 3.37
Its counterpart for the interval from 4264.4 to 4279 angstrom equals 3.63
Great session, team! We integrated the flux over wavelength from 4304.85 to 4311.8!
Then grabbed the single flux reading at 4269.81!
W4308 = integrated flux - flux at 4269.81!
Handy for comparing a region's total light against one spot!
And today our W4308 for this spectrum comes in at 17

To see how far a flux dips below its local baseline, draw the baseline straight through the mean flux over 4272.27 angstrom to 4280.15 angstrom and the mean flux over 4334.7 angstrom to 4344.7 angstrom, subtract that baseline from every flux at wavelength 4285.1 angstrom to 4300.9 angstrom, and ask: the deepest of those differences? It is -1.2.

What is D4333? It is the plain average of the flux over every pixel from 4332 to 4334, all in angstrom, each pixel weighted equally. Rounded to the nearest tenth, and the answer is 4.8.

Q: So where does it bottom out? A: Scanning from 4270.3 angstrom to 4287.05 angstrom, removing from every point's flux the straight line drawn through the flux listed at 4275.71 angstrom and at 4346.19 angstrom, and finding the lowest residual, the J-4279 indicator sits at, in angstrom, 4272.76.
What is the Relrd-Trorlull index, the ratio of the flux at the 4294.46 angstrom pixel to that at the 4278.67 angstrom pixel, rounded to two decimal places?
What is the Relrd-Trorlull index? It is 0.84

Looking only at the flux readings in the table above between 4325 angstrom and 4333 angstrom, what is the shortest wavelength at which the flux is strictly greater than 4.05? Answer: 4325.22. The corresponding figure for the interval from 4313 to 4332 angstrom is 4314.28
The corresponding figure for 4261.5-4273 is 4261.95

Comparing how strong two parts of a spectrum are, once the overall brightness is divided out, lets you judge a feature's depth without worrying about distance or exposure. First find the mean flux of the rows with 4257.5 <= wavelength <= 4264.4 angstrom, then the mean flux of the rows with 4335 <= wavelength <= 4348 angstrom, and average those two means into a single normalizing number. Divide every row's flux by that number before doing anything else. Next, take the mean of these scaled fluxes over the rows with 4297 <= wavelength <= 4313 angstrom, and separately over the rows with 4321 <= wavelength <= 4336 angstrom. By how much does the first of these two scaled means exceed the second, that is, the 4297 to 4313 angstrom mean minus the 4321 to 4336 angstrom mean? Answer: -0.33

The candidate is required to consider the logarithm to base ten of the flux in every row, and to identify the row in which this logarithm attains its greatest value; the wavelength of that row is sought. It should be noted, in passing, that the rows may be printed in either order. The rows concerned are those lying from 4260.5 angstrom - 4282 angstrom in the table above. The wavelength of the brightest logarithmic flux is 4278.67 angstrom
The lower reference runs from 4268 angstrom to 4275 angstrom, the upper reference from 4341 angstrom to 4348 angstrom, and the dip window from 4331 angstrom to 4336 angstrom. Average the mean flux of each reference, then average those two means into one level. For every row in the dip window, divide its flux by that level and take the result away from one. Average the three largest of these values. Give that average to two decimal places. -0.14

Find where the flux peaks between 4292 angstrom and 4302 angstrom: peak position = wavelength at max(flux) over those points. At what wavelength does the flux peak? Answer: 4292.48 angstrom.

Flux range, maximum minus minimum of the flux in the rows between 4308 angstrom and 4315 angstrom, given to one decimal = 1.3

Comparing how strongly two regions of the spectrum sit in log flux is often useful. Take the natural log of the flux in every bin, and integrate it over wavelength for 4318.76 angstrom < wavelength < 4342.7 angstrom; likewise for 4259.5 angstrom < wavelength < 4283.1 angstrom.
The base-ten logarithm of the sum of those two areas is 1.84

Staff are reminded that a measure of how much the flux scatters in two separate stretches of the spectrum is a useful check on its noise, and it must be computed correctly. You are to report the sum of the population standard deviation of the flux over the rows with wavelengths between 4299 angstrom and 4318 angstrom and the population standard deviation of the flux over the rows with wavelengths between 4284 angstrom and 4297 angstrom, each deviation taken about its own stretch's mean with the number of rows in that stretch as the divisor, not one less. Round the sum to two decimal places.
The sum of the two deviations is 0.86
